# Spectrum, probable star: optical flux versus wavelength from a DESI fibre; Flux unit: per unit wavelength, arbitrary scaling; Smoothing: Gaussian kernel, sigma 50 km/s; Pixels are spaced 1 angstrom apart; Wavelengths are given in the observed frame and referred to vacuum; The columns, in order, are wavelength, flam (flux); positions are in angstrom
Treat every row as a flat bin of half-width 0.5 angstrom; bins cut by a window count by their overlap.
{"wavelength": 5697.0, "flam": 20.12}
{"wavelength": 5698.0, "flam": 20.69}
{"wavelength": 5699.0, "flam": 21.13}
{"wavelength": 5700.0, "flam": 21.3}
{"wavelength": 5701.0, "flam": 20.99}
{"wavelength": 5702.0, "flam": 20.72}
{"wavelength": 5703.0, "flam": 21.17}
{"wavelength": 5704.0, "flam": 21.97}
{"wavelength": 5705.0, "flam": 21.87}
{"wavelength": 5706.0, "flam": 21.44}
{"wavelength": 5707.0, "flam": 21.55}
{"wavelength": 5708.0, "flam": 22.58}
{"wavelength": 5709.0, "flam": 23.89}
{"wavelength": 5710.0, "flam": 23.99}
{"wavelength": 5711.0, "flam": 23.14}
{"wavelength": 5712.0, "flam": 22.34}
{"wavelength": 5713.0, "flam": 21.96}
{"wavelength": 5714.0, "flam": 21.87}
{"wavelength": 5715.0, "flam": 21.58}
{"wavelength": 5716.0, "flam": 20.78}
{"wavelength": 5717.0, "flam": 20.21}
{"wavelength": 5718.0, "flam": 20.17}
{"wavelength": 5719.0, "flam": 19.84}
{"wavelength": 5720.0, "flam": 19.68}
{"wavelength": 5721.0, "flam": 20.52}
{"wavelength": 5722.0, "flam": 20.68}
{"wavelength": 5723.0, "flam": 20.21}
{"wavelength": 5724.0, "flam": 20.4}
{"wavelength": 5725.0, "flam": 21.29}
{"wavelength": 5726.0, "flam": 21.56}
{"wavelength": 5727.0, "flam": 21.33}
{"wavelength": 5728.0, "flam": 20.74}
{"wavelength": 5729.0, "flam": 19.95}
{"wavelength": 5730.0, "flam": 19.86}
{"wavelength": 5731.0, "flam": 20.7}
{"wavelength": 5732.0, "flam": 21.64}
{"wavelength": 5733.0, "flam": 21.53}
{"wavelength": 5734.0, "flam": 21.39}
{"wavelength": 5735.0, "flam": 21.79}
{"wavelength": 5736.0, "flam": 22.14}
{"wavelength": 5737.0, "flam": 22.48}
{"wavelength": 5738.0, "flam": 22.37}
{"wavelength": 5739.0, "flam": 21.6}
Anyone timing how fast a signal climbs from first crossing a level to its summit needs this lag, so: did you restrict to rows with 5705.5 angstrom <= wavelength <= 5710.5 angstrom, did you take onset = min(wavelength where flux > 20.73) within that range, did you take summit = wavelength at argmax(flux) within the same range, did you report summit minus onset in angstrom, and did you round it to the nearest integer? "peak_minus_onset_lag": 4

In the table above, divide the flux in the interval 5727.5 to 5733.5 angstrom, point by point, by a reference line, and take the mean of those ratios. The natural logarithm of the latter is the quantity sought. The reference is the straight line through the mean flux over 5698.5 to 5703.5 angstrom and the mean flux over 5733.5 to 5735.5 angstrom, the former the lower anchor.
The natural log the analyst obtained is -0.04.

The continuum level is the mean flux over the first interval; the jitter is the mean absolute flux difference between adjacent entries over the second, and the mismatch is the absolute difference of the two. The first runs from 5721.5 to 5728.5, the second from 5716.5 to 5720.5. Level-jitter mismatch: 20.7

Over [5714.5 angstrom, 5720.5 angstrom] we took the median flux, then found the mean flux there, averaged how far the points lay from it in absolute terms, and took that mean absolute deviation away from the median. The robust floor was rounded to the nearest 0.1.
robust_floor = 19.7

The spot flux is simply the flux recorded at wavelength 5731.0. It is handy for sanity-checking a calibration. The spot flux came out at 20.7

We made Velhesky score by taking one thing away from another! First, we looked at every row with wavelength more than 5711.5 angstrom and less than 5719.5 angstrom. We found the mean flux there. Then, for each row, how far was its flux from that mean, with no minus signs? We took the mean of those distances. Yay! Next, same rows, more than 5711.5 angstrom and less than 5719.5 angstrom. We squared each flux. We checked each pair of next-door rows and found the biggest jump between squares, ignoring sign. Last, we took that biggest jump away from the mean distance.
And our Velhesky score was -33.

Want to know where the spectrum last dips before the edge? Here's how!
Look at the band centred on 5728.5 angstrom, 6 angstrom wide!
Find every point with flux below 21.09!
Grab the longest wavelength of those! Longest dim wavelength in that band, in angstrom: 5731.0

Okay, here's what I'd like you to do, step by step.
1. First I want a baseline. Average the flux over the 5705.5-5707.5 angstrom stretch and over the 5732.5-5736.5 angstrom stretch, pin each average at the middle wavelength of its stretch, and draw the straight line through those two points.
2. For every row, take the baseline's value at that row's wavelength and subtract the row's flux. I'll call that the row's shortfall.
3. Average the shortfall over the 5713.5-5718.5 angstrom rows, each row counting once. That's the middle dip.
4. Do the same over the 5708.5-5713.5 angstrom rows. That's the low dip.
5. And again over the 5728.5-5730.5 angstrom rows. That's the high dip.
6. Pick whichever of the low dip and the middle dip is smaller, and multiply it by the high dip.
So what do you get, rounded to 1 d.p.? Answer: -2.7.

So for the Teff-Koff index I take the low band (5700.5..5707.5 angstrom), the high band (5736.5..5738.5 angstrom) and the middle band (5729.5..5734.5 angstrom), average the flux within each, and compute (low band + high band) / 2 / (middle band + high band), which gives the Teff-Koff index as 0.504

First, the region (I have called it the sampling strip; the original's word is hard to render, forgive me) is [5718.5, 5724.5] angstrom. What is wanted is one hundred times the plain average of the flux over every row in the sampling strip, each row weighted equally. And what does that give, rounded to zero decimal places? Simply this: 2022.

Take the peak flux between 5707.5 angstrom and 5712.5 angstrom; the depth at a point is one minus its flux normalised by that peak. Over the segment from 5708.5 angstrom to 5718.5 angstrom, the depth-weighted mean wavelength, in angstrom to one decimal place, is 5715.4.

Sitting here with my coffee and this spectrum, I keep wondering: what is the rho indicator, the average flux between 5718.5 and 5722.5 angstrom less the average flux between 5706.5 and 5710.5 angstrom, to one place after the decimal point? -2.8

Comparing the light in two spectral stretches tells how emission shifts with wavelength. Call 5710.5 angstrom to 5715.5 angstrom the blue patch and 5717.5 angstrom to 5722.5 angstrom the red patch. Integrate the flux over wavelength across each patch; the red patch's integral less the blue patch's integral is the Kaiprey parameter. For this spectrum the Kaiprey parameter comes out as -10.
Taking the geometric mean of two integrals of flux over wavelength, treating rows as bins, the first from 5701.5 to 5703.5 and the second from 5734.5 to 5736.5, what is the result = 42.9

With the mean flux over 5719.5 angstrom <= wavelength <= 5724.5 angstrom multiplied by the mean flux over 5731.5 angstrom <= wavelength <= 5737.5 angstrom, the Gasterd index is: 443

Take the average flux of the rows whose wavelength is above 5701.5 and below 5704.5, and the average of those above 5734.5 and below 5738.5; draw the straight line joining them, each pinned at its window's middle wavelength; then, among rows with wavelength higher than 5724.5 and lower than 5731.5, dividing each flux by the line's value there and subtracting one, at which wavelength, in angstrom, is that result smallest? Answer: 5730.0 angstrom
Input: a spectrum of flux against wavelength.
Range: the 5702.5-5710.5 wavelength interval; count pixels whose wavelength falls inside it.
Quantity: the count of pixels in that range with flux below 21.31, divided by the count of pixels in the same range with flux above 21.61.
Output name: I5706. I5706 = 0.2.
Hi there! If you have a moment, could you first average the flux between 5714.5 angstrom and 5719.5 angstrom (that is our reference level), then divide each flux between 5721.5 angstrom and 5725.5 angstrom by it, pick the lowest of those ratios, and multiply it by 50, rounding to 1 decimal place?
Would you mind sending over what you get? 49.3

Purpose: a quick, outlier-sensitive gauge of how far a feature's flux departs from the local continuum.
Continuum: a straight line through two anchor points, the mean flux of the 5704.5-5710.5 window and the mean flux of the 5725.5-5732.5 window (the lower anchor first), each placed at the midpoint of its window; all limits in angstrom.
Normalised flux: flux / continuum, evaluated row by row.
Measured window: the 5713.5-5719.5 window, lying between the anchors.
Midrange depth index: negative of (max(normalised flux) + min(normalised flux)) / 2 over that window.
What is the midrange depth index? -0.95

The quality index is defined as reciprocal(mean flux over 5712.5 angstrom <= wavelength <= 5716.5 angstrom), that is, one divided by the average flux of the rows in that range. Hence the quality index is 0.0464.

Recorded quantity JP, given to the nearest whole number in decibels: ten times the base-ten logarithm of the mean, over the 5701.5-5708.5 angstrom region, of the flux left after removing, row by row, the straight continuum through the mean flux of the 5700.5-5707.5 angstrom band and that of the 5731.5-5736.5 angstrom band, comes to -7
